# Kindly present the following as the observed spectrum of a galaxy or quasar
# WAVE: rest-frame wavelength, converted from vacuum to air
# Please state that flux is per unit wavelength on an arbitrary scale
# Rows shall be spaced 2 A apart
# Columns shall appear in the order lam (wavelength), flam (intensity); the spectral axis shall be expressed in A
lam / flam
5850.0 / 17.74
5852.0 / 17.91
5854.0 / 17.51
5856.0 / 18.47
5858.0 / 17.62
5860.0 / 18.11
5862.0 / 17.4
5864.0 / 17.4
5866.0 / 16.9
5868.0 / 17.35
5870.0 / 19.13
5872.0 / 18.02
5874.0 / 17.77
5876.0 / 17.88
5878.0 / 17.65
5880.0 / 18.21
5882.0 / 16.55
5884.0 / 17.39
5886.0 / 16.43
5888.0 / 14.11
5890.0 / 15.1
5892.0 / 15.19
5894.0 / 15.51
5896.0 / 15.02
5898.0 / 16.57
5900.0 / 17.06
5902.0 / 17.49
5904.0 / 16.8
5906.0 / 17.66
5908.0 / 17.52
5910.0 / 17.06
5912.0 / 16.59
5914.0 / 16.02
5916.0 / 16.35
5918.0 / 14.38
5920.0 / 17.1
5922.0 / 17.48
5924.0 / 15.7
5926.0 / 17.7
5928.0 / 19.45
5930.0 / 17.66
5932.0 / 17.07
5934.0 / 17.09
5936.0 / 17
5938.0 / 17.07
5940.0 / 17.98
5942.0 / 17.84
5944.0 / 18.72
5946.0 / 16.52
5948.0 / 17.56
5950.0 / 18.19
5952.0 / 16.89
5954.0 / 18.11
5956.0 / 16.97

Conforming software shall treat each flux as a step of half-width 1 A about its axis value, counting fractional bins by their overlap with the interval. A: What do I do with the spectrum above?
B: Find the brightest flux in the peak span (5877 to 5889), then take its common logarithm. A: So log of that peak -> 1.26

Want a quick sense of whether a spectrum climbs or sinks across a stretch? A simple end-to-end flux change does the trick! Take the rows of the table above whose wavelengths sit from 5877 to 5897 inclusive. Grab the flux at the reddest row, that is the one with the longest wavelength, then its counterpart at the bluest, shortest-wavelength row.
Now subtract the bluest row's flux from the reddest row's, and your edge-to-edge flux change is -2.6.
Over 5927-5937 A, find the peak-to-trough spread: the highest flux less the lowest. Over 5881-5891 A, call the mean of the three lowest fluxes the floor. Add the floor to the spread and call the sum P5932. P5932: 17.7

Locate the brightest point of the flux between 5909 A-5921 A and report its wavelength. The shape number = 5920.0 A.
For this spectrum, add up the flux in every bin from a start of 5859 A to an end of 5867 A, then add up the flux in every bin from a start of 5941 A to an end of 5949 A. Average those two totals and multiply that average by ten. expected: 702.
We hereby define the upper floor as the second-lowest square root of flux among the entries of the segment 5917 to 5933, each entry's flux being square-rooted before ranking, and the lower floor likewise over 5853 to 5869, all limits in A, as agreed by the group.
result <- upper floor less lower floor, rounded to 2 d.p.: -0.20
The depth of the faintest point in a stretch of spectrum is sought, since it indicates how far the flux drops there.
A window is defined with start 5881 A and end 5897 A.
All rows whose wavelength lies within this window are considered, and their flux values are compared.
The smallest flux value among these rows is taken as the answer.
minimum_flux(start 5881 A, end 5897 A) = 14.11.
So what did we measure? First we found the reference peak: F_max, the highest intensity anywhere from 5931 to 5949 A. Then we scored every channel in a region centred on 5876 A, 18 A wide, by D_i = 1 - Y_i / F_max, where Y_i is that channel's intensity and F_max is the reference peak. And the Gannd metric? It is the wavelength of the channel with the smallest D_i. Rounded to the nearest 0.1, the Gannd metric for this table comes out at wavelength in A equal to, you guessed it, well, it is 5870.0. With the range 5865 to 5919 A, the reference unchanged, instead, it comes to 5870.0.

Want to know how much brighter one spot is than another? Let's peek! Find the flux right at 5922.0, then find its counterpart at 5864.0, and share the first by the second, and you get 1.00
